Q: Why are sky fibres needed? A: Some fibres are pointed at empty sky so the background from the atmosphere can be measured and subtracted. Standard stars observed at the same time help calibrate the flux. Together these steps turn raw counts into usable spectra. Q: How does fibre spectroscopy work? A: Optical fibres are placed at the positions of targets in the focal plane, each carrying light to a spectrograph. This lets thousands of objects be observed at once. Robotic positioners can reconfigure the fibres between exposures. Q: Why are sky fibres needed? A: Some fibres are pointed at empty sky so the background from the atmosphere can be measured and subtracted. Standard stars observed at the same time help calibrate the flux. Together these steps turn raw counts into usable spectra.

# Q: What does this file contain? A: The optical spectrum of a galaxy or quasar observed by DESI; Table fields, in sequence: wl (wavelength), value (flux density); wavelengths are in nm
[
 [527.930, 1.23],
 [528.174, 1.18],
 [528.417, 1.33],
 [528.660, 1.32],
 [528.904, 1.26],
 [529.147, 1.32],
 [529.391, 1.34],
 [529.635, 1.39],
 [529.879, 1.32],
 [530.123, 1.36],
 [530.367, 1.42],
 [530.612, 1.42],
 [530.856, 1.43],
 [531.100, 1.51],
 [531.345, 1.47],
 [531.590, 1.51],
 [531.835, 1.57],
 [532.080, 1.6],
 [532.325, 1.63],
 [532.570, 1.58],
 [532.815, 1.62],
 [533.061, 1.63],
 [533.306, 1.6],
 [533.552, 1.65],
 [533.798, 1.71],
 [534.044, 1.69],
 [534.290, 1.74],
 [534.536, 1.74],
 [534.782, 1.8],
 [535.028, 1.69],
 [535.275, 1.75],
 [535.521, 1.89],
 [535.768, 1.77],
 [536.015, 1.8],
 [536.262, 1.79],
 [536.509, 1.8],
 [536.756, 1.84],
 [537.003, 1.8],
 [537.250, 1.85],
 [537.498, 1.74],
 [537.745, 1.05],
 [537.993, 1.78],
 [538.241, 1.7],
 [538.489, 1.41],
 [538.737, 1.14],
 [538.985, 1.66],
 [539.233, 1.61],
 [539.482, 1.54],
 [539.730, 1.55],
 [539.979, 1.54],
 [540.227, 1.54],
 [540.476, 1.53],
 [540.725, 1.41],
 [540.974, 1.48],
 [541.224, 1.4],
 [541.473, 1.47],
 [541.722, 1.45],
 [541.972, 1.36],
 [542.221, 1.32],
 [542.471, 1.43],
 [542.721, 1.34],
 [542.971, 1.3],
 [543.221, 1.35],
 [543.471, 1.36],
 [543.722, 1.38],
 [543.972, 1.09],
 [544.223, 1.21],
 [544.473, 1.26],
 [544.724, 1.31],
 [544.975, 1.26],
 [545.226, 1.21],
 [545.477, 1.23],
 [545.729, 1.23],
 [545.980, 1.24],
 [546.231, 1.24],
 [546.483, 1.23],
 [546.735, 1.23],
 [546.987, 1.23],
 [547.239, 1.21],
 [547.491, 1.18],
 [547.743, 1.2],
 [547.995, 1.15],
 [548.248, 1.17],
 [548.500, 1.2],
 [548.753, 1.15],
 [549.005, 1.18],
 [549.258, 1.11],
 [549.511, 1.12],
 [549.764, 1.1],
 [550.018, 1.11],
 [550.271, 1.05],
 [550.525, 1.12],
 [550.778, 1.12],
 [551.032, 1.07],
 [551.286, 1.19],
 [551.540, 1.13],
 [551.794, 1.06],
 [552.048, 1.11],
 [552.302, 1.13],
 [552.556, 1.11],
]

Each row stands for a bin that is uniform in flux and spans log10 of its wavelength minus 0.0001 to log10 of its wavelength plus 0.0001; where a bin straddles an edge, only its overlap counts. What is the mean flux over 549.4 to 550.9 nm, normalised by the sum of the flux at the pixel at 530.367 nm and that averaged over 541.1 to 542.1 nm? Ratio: 0.388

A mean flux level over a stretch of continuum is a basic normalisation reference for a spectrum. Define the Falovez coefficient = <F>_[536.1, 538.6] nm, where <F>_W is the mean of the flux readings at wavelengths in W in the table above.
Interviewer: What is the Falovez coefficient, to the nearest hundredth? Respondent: 1.68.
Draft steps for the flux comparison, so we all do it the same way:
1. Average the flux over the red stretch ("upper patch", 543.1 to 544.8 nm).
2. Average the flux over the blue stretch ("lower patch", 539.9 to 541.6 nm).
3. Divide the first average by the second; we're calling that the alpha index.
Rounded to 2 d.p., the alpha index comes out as 0.86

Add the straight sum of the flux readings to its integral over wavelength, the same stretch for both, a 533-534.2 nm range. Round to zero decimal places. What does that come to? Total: 10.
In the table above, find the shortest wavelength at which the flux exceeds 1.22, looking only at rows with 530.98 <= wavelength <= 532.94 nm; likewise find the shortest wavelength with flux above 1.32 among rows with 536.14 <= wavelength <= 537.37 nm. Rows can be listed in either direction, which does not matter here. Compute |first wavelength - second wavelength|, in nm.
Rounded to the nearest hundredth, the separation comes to 5.16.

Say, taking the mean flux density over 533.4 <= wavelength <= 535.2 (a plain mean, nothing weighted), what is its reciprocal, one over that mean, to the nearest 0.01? 0.58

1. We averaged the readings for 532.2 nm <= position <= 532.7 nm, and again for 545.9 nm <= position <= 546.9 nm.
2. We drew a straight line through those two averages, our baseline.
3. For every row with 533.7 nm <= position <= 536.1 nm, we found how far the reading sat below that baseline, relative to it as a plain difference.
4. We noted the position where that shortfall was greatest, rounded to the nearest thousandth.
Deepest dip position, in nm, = 534.044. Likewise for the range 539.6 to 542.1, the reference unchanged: 541.972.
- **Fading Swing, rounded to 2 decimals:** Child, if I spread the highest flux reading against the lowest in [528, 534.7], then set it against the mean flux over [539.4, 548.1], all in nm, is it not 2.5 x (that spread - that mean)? -1.92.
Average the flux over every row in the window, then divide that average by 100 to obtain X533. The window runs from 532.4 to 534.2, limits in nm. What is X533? 0.0164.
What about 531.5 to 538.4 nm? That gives 0.0169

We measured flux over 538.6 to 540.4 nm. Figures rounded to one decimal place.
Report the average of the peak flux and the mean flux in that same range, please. 1.6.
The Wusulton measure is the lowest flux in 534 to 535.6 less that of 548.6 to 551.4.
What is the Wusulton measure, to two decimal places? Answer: 0.64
